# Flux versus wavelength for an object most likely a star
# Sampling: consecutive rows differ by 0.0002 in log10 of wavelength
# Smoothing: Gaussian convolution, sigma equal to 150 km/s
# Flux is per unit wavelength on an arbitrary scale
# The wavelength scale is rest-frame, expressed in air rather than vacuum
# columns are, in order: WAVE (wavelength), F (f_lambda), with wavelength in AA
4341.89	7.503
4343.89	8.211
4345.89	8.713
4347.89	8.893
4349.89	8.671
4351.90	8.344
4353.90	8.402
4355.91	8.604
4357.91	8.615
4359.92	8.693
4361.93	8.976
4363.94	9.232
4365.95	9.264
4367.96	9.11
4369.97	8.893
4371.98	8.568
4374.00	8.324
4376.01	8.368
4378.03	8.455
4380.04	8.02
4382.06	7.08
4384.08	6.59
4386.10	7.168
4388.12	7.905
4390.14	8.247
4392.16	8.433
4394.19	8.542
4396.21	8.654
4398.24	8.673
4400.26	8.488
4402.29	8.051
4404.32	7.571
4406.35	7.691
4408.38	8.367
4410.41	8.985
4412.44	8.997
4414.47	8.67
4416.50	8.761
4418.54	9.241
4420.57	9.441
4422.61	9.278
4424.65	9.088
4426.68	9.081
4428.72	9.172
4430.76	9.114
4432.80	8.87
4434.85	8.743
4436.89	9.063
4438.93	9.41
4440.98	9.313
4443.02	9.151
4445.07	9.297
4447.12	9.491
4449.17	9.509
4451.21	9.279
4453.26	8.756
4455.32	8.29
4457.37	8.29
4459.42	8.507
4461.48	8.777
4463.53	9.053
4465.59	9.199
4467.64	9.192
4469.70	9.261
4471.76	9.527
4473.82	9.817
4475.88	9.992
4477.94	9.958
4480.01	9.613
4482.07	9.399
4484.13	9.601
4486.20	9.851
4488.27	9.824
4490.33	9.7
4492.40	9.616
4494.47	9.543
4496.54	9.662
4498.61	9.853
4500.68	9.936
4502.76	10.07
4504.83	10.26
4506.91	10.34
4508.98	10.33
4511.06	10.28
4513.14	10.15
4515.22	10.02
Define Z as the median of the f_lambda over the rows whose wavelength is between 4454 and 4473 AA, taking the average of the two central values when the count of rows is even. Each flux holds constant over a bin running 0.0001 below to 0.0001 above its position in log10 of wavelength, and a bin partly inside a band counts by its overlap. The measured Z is 9.1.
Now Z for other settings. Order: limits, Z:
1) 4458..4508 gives 9.6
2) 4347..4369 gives 8.7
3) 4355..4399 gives 8.6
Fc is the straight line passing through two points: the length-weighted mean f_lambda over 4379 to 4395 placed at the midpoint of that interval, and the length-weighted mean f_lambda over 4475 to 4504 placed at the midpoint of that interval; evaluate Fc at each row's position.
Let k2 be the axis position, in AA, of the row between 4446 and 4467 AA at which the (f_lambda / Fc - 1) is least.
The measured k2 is 4457.37 AA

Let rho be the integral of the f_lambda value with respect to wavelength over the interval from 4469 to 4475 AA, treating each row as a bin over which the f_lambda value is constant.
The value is 57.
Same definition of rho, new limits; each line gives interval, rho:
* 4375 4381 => 50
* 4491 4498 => 67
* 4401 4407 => 47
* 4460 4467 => 63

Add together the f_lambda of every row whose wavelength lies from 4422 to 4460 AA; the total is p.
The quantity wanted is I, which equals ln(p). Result 5.1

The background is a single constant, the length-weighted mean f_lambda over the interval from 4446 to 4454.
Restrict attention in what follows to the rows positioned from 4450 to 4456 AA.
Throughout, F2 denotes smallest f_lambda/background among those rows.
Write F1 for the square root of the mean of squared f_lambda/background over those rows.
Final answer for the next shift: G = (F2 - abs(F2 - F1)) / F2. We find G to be 0.940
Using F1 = 0.95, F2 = 0.89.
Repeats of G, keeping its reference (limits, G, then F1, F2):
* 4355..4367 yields 0.965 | 0.96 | 0.93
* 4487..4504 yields 0.975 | 1.05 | 1.03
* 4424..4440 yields 0.963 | 0.98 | 0.94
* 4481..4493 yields 0.972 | 1.04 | 1.01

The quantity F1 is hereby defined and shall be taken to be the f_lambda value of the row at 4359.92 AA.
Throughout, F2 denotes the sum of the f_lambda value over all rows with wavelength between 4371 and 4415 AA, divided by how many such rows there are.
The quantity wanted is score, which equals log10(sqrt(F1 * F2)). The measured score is 0.926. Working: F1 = 8.693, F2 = 8.17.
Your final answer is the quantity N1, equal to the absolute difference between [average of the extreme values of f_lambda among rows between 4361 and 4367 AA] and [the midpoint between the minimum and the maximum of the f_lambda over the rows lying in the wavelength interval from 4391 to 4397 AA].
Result 0.58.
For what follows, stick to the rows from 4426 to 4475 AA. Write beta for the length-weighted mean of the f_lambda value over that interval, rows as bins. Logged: 9.1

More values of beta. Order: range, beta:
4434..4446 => 9.2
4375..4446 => 8.6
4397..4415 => 8.4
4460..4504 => 9.6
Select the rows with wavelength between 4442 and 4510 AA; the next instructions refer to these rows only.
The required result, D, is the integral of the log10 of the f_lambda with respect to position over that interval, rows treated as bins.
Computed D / 66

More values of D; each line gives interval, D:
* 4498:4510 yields 12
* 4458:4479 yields 20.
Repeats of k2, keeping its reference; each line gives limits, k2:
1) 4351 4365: 4351.90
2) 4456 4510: 4457.37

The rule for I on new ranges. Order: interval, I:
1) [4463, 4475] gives 4.0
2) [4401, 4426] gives 4.6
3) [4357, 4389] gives 4.9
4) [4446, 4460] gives 4.1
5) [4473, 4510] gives 5.2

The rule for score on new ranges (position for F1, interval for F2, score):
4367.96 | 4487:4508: 0.977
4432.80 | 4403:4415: 0.936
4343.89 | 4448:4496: 0.942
